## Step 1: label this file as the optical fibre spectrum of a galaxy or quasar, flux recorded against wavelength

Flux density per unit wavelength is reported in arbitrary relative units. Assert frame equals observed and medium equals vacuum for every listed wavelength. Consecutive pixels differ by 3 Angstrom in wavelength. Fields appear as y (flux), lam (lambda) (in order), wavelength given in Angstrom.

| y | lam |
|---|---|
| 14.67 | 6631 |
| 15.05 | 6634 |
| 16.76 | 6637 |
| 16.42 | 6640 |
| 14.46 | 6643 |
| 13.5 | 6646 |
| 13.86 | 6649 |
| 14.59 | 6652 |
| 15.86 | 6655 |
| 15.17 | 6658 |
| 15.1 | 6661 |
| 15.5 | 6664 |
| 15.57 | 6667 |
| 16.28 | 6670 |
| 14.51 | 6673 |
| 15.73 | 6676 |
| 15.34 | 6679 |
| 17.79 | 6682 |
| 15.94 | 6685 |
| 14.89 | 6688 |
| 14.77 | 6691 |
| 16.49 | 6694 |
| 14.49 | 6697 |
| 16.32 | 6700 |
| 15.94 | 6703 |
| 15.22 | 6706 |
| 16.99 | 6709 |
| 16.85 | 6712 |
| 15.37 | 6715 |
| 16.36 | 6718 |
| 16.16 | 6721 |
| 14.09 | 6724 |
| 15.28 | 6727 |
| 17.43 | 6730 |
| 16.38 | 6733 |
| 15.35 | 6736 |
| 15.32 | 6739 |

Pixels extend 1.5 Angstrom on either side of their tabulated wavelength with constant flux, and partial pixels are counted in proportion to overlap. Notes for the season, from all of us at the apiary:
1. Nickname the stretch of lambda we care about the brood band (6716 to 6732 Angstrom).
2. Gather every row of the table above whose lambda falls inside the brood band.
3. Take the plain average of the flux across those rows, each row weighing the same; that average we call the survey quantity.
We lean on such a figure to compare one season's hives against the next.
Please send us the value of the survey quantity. 15.86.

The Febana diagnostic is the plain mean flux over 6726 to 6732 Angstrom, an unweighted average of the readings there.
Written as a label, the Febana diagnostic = 16.4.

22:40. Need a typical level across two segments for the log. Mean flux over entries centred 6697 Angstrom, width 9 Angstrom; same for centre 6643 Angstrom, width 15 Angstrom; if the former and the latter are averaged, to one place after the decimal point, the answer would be 15.4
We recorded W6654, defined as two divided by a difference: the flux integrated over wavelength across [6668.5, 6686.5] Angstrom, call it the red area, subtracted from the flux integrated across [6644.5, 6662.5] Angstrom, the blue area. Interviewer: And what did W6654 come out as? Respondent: -0.089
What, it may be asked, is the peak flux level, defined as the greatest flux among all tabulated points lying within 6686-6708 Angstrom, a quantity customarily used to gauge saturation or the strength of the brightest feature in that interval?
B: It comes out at 16.49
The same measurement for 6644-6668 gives 15.86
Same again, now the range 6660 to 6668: 15.57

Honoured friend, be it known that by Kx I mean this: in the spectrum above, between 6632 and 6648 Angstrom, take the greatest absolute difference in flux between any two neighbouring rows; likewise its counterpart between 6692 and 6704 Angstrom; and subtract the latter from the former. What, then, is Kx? 0.0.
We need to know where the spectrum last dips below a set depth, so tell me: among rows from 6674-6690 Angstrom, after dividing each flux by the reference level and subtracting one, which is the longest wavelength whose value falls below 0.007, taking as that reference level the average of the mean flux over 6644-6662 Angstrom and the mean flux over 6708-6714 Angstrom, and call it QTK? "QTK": 6688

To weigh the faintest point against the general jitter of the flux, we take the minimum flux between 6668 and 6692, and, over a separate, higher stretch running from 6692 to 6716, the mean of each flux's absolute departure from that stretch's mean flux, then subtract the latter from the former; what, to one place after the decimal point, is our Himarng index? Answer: 13.8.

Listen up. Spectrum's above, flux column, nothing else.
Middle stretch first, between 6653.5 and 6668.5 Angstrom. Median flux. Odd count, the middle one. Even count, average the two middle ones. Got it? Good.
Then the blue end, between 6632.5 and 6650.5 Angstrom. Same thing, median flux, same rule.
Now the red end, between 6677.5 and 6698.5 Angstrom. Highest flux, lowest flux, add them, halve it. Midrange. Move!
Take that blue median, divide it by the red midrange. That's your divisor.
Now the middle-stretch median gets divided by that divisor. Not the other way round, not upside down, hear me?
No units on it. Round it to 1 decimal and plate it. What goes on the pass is 17.0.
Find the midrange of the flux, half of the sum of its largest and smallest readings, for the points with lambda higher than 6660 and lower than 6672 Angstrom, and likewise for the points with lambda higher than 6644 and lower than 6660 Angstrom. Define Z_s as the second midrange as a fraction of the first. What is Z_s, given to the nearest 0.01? 0.94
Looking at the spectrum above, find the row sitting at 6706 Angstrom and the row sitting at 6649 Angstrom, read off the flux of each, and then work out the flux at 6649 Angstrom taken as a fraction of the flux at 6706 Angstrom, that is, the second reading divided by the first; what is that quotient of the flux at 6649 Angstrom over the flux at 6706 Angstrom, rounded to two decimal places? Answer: 0.91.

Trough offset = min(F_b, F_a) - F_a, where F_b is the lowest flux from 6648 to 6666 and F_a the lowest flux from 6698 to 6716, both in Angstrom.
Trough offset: -1.4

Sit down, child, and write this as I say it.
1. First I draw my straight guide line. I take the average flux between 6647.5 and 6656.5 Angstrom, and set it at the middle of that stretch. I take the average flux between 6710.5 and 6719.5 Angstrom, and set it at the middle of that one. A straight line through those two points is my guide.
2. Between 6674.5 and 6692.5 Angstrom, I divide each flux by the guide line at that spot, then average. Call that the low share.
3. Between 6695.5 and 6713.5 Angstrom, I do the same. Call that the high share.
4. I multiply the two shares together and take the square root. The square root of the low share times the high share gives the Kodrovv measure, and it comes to 1.01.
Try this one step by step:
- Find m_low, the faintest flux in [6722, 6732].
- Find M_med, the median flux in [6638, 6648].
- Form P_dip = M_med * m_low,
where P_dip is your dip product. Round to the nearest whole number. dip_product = 204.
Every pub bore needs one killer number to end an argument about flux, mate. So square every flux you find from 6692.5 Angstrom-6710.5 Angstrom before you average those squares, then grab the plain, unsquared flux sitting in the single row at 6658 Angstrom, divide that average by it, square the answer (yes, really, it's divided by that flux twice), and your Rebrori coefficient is 280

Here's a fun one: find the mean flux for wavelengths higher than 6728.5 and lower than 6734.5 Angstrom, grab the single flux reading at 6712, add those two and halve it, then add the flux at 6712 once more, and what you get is 33.7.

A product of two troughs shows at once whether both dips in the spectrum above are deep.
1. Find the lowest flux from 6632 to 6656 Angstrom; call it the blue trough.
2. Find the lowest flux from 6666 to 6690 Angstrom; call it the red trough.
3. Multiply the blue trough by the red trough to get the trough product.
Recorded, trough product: 196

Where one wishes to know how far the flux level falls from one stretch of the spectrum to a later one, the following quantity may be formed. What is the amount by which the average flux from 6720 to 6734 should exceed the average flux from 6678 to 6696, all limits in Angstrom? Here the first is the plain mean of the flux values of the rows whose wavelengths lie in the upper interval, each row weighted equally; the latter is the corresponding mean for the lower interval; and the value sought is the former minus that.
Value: 0.0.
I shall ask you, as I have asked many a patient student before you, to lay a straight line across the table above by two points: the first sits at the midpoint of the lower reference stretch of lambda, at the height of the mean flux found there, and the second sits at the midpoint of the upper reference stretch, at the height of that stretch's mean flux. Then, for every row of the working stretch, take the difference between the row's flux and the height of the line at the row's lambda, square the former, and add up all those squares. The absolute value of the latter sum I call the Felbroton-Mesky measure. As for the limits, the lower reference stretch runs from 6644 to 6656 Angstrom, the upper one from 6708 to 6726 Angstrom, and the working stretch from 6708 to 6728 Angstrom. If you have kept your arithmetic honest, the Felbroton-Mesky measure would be 8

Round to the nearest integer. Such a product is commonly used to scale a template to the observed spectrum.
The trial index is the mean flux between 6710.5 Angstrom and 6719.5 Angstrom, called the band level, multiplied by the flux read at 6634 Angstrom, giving 244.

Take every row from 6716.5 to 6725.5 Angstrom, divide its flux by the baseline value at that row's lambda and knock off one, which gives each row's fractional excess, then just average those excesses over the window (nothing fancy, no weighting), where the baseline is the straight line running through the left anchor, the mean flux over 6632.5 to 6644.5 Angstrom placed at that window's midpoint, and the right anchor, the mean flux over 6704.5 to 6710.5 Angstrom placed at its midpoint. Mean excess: -0.04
